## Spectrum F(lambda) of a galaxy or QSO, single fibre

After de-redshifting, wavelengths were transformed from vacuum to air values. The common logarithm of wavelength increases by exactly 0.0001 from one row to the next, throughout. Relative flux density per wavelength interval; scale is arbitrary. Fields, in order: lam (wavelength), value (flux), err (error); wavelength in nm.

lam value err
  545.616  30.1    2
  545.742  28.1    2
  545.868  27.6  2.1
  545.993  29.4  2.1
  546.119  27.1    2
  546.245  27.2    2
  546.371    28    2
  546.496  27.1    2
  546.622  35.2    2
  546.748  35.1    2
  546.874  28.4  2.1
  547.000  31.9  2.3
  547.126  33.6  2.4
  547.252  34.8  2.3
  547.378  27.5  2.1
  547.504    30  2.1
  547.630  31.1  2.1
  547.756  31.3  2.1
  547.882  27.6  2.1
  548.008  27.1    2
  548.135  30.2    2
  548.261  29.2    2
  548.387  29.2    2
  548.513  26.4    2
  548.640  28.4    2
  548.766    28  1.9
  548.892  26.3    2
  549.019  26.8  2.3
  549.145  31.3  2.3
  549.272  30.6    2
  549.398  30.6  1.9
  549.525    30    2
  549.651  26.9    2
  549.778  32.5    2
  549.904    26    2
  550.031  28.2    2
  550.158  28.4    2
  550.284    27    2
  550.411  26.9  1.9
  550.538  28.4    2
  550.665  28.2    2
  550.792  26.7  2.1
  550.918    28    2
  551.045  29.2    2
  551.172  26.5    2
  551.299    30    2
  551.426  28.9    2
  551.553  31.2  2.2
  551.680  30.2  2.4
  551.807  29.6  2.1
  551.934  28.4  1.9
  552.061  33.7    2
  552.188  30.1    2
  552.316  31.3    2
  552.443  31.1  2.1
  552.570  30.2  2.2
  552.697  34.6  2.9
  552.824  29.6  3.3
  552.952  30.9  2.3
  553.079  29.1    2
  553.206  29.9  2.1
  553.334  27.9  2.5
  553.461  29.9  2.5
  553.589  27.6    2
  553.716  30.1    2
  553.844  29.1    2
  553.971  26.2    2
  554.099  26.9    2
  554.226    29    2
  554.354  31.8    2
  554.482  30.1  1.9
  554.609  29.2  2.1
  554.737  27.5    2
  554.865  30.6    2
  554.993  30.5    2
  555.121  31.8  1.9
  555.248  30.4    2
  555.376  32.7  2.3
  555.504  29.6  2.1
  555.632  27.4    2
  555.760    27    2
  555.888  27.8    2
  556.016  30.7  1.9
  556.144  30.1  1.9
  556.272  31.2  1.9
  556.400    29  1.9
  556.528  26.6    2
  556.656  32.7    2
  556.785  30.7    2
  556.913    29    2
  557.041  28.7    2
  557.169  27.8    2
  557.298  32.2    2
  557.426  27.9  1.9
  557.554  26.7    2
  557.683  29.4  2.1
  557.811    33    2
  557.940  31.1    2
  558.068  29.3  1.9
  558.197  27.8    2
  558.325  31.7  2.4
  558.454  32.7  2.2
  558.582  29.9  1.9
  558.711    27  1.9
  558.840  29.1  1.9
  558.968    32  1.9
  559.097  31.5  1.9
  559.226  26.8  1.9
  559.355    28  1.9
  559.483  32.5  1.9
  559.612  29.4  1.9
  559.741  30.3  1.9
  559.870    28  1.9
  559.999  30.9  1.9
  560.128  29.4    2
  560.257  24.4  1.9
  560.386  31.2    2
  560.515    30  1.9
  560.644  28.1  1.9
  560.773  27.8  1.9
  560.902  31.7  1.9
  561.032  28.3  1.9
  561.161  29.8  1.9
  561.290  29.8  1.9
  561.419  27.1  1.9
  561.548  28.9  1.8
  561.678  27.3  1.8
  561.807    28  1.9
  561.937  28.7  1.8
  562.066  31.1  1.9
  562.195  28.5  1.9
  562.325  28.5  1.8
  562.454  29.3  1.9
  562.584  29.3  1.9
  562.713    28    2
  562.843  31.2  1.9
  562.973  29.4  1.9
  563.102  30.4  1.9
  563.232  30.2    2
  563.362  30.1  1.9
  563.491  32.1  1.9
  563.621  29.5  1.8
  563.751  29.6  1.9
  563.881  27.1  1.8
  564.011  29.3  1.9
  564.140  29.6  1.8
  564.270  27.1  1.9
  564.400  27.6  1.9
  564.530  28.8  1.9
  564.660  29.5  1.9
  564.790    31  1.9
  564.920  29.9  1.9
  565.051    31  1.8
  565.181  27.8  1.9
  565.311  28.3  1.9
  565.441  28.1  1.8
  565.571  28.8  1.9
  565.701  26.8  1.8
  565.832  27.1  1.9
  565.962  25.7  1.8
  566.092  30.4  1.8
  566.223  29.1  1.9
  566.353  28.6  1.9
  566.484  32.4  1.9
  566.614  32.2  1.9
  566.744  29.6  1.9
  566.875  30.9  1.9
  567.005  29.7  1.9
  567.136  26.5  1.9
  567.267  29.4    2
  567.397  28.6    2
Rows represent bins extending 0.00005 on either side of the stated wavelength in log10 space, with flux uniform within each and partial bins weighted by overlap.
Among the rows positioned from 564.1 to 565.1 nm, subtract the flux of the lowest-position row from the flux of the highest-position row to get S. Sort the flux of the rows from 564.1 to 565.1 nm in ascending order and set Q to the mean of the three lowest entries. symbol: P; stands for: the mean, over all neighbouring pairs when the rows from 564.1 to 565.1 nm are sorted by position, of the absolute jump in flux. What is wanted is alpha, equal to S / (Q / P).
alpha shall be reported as 0.06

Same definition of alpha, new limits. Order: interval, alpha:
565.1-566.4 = 0.04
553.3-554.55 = 0.16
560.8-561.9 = -0.23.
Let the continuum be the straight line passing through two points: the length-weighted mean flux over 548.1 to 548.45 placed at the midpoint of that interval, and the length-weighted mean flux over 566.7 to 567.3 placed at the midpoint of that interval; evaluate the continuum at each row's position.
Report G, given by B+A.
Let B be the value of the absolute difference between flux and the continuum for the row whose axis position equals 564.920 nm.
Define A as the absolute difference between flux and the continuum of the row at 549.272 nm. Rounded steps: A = 1.1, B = 0.7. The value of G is 1.8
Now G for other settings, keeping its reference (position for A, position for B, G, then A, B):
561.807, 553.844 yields 1.6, 1.3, 0.3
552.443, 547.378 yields 3.7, 1.7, 2.0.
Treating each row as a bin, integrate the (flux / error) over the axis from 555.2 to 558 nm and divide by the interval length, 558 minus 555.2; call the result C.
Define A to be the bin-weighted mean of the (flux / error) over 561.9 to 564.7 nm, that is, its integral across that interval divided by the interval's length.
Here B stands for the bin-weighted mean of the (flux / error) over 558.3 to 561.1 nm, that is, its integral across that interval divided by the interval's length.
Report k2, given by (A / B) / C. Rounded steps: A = 15.5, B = 15.3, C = 14.82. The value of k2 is 0.069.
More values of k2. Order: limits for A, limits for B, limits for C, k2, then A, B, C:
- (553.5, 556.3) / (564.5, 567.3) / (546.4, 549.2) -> 0.066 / 14.7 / 15.5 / 14.27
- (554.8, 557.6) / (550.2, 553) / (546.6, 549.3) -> 0.075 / 14.9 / 13.9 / 14.28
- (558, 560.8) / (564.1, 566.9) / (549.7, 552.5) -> 0.068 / 15.1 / 15.5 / 14.34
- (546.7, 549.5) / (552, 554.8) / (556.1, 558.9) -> 0.069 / 14.3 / 13.9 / 14.91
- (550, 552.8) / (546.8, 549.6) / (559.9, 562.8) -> 0.065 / 14.1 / 14.2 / 15.26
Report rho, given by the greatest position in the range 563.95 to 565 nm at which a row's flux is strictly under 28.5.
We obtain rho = 564.400 nm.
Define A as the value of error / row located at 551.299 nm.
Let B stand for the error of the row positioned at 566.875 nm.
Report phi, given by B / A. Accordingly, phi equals 0.95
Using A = 2.00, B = 1.90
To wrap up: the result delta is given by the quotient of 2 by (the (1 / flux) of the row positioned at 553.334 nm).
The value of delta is 55.8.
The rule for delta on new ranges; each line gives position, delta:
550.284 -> 54.0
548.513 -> 52.8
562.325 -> 57.0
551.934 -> 56.8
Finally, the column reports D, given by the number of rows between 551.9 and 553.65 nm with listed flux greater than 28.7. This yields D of 11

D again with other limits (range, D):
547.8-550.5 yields 8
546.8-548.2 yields 7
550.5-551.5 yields 3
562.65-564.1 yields 9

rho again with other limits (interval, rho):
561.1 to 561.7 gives 561.678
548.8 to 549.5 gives 549.019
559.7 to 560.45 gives 560.257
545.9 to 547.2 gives 546.874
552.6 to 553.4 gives 553.334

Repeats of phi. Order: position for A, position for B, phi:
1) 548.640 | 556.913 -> 1.00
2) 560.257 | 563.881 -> 0.95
